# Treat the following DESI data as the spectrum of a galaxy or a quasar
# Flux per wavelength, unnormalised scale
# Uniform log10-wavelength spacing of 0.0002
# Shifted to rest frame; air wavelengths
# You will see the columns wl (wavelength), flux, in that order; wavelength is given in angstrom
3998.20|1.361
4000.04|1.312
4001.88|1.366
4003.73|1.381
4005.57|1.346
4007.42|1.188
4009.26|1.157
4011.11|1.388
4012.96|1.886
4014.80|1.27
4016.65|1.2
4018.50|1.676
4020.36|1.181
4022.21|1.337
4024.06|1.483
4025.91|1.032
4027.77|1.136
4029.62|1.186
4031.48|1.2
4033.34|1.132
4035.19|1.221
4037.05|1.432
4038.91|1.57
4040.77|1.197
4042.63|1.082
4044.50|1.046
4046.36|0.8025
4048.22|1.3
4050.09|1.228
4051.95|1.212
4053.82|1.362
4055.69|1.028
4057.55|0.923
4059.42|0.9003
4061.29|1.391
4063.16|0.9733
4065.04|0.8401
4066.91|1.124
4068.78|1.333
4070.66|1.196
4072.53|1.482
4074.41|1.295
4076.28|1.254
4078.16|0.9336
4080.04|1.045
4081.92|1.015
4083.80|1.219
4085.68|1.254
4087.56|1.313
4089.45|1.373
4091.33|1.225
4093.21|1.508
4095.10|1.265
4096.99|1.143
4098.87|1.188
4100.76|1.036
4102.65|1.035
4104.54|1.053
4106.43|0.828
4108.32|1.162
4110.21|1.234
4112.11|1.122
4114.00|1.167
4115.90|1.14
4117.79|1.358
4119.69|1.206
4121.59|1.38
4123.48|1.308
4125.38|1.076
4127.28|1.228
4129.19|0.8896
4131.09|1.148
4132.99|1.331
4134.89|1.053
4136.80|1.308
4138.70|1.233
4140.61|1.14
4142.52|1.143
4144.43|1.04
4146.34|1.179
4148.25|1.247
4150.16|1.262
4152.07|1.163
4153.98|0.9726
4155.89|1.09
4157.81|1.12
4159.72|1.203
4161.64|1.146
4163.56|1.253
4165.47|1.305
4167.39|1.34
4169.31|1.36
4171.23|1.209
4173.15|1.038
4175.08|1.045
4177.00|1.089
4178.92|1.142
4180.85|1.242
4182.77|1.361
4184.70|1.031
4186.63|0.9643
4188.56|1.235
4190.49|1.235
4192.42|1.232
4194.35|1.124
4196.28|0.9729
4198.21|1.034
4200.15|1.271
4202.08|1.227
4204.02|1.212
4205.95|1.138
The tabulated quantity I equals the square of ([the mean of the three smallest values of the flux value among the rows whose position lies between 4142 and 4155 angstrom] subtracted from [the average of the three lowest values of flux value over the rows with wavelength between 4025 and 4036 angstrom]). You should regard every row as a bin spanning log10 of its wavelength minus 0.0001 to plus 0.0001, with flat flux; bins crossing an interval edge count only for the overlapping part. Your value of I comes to 0.00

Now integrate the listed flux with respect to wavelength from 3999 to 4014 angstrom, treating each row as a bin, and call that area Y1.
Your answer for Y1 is 20.7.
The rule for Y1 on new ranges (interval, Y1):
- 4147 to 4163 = 18.5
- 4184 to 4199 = 16.6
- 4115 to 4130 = 18.0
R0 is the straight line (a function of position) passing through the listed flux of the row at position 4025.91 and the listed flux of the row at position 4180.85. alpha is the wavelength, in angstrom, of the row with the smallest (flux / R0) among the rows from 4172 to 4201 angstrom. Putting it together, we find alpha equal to 4196.28 angstrom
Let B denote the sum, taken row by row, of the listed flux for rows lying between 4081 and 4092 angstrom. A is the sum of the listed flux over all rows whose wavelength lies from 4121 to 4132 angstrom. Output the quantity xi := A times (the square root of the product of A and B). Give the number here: 51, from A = 7.0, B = 7.4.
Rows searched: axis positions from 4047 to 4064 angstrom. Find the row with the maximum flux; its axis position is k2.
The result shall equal 4061.29 angstrom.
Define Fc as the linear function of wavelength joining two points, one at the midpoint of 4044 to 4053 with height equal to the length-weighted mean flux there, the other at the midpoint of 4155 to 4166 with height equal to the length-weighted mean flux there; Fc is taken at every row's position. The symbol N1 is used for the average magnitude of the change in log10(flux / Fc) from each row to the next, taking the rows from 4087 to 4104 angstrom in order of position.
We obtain 0.045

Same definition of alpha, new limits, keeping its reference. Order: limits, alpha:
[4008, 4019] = 4009.26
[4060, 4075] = 4065.04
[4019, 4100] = 4046.36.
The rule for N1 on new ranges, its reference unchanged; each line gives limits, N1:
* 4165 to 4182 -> 0.026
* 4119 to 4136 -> 0.080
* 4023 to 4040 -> 0.049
